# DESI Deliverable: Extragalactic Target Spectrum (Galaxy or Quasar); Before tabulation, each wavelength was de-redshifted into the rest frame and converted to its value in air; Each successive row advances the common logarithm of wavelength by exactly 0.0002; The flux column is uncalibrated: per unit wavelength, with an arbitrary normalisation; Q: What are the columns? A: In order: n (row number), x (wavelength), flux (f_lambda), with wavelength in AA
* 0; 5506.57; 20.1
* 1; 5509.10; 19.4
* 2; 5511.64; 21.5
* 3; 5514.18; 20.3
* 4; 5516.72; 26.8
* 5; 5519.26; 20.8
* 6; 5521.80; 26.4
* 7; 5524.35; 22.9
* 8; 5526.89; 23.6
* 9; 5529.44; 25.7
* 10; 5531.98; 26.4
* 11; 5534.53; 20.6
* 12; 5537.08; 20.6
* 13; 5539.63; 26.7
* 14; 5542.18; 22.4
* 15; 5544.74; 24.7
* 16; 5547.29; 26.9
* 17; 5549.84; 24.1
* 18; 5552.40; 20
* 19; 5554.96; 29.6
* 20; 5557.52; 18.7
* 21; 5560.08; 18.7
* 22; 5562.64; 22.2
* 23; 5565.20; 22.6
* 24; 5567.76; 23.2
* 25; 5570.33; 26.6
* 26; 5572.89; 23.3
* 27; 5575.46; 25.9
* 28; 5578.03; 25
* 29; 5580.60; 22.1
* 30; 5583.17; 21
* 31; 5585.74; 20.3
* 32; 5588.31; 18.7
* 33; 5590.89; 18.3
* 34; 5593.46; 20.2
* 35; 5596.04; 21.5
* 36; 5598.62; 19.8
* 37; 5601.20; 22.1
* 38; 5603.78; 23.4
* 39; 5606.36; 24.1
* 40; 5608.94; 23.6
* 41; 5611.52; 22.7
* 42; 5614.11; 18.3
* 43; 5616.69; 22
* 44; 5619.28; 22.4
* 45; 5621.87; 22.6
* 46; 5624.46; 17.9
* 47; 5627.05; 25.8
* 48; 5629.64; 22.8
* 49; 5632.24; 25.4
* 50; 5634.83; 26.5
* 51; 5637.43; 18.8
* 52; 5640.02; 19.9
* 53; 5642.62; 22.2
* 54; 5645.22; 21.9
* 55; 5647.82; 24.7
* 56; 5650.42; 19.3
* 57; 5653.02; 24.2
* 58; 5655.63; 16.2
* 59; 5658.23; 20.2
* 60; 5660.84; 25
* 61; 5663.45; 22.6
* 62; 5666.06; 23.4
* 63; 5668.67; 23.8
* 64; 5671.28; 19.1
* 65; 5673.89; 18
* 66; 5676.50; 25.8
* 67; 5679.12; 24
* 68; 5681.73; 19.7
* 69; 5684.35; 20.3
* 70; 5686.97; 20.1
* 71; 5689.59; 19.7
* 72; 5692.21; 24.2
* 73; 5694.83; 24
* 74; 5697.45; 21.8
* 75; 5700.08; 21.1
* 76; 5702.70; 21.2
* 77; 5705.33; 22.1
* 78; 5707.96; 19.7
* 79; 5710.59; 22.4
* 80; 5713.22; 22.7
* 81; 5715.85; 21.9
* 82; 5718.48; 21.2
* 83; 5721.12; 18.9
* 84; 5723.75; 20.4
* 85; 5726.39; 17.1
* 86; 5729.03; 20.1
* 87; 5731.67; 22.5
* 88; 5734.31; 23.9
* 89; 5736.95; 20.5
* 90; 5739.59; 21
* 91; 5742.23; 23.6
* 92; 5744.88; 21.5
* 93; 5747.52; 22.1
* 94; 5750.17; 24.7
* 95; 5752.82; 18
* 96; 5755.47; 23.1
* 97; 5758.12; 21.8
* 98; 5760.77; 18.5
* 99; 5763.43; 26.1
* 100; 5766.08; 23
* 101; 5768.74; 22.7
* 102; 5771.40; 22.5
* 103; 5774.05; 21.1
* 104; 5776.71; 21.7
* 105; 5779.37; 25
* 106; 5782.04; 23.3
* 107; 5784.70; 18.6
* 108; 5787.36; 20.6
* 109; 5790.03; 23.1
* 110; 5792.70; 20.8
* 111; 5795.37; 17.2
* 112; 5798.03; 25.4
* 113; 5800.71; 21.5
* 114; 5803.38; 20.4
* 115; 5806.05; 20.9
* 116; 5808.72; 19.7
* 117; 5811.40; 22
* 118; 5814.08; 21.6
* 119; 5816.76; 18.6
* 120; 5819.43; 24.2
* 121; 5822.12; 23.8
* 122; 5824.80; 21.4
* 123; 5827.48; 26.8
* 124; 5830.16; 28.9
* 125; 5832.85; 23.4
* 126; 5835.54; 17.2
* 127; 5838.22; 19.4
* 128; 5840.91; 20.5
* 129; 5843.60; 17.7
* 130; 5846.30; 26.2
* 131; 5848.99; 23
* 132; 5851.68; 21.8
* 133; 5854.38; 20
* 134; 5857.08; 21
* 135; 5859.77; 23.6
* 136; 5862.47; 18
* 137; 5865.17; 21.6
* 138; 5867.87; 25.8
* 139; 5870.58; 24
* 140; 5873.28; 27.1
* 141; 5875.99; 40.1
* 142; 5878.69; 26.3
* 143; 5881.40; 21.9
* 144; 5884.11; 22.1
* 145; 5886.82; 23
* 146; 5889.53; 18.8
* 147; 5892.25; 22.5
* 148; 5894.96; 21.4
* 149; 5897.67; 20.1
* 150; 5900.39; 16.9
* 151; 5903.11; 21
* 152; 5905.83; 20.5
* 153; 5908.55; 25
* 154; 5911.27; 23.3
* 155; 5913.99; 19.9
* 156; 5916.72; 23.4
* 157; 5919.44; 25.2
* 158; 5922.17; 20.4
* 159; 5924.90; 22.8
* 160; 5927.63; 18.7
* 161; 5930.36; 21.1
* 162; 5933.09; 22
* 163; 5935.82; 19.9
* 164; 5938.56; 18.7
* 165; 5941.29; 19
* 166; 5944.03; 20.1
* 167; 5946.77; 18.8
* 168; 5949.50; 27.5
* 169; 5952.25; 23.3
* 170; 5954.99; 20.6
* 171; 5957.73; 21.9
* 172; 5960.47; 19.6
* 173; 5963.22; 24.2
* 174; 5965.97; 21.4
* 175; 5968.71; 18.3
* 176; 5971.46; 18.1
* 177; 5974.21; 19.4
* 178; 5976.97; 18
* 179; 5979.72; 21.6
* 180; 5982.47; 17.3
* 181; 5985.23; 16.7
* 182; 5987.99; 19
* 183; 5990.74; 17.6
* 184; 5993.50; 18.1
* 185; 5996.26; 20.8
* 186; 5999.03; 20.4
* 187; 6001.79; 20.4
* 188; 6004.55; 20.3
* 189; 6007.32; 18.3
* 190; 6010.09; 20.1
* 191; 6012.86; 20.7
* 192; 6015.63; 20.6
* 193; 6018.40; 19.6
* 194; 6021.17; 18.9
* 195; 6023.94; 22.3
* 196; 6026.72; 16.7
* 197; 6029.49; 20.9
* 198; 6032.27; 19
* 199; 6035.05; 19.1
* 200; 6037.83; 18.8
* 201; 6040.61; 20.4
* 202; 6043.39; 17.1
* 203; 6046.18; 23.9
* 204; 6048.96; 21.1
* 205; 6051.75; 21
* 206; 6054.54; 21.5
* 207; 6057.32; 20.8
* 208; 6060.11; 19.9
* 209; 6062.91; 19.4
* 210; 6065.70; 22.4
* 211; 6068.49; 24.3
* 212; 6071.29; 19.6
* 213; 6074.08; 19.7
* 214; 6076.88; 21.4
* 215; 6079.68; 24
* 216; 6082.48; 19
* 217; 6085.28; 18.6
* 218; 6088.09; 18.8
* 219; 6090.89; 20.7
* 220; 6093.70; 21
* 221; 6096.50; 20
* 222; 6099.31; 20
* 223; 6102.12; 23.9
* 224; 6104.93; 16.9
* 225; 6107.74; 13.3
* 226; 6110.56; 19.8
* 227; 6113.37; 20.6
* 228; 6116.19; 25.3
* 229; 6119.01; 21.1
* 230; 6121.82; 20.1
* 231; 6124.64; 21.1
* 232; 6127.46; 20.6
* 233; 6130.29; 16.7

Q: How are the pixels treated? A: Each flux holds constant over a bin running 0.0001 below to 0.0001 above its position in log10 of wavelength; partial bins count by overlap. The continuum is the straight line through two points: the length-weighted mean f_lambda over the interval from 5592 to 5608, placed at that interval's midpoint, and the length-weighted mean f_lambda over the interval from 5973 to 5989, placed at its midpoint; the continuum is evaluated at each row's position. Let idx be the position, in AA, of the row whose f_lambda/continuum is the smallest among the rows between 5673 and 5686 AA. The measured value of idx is 5673.89 AA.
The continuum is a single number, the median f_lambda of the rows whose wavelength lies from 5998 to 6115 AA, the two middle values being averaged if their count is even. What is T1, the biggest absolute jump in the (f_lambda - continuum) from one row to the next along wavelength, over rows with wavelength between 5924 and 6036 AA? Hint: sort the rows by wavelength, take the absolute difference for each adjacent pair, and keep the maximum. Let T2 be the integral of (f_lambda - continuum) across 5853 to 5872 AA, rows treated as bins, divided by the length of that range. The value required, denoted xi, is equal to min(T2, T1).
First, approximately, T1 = 8.7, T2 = 1.8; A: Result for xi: 1.8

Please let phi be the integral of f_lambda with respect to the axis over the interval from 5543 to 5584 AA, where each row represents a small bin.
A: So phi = 960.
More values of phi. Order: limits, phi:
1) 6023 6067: 891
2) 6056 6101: 928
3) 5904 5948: 932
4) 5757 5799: 921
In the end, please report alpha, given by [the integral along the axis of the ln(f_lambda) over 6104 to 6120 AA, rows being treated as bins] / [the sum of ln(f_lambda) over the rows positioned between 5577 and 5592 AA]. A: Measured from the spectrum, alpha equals 2.59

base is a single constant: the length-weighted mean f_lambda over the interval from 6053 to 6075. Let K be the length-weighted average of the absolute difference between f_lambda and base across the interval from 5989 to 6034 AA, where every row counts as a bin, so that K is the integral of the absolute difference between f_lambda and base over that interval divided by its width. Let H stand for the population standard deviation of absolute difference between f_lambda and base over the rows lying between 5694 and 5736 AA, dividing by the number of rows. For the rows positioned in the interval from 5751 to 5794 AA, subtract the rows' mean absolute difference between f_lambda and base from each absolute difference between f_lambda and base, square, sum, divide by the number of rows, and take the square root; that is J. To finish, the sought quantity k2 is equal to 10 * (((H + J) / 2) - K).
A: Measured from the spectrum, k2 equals -3.0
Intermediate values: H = 1.05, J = 1.3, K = 1.5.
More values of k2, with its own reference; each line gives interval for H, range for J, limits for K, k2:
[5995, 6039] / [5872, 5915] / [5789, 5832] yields 4.5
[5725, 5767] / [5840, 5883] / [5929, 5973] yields 10.1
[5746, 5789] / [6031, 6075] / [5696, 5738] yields -0.5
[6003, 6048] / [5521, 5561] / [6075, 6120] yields -3.2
